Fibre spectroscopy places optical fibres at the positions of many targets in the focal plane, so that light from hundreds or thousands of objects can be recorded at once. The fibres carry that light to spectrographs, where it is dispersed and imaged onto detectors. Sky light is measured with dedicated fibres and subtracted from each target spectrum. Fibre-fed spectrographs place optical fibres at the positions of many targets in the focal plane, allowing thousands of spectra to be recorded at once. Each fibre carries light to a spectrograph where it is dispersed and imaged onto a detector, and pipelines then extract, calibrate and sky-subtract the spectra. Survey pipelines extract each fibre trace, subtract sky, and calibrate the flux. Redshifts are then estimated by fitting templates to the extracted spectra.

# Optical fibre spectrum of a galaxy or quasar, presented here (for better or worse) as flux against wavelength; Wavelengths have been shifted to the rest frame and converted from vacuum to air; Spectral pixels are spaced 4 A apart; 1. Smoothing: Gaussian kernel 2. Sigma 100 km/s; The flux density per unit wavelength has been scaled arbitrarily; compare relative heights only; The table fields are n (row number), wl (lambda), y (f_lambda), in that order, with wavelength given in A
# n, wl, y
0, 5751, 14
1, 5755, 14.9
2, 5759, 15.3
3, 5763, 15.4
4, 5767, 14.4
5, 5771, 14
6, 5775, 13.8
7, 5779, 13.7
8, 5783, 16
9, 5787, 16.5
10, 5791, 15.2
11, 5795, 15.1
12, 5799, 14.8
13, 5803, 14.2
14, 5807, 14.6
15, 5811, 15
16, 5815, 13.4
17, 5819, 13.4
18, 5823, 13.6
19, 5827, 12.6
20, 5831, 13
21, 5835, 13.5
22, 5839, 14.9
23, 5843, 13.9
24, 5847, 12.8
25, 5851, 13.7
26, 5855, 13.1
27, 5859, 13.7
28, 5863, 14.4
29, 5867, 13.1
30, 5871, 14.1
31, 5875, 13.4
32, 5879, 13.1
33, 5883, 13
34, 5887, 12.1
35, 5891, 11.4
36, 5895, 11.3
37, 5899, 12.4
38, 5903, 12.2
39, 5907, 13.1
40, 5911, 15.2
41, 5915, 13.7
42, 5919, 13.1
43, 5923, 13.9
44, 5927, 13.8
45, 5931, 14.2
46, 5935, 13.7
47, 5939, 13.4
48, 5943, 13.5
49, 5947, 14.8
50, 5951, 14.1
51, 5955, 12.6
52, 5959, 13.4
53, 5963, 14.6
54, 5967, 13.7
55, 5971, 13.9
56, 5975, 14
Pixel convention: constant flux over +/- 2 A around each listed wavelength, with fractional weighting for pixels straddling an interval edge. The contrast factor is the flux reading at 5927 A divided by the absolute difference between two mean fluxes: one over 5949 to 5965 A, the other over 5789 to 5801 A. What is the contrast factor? 10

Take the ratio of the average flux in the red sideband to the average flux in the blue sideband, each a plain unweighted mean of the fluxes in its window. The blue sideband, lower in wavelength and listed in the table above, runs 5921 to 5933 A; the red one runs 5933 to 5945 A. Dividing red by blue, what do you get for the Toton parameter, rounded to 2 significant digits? 0.97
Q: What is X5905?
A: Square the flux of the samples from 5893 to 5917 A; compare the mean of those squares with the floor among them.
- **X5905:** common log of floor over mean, -0.12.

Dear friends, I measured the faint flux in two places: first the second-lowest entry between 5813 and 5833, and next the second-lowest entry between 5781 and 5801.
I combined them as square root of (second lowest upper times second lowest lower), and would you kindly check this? 14.0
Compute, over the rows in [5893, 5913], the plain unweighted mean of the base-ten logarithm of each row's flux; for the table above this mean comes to 1.11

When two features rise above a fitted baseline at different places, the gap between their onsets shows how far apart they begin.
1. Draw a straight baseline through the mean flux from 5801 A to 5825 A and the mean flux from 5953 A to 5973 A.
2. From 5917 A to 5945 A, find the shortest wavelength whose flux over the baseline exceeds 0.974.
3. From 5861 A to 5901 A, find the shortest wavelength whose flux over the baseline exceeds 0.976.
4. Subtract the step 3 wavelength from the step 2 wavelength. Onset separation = 60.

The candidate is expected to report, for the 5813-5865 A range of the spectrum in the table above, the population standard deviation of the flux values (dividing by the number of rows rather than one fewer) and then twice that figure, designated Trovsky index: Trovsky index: 1.21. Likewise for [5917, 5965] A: 1.19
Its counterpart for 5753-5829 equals 1.91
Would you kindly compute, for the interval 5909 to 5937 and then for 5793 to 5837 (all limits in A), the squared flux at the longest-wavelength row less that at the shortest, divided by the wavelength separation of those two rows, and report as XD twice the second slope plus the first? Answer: -4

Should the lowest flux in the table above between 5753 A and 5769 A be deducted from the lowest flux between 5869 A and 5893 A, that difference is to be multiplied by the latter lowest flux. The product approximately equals -34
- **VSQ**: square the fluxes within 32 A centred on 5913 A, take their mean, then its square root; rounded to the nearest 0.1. 13.5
